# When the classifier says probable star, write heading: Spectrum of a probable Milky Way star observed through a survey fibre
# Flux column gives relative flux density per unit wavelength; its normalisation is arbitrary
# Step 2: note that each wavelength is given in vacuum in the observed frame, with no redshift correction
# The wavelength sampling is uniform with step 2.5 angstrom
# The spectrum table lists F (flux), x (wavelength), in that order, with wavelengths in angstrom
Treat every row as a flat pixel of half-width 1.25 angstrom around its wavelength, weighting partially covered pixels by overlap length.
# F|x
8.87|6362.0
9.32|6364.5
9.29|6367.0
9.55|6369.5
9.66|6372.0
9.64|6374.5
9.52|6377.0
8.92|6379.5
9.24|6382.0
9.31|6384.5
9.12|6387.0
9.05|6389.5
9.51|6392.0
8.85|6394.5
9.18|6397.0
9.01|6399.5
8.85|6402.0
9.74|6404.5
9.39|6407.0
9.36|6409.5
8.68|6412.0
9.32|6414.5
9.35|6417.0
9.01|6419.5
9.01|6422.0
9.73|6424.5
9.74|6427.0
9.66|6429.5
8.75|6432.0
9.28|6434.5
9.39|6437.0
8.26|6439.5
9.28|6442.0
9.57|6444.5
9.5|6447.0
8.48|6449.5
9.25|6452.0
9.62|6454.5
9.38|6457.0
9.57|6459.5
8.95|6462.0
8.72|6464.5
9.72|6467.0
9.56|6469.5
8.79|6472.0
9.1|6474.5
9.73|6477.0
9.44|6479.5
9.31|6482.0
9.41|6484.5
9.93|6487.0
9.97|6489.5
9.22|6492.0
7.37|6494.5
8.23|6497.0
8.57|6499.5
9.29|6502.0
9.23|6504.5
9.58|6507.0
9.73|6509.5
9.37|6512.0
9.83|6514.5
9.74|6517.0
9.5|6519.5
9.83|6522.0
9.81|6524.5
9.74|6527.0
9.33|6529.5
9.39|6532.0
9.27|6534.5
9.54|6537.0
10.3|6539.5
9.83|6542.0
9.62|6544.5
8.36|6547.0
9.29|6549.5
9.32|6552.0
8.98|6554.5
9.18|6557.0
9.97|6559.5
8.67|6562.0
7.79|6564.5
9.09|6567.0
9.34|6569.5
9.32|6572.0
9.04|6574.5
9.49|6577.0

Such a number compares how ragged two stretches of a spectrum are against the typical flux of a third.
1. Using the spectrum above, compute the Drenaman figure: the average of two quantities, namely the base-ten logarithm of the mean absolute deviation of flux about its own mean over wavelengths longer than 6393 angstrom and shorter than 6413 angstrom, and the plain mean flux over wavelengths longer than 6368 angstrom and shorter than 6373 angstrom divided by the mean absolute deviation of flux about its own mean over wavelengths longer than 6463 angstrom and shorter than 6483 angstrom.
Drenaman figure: 14.7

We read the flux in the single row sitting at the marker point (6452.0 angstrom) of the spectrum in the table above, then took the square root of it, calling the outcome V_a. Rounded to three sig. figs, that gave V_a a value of 3.04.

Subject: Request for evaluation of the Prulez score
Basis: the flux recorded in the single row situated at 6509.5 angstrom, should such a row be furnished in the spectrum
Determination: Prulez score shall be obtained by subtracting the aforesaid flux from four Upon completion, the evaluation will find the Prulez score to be -5.73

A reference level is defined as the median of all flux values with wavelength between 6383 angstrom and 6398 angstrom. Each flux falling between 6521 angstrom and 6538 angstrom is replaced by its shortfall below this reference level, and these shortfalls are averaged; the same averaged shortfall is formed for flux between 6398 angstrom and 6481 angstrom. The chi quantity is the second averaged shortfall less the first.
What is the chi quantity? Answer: 0.31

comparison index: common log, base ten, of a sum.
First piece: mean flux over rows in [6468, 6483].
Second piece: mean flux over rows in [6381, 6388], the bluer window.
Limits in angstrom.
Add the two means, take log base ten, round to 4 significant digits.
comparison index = 1.268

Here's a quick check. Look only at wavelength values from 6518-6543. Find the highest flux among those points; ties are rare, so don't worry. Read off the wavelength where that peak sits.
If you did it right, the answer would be 6539.5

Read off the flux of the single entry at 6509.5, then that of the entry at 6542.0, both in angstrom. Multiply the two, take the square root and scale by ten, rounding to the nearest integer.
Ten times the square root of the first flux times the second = 98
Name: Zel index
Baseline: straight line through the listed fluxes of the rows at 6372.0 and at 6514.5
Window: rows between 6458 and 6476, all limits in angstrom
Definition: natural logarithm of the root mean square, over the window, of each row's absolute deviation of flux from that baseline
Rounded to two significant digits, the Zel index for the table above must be -0.38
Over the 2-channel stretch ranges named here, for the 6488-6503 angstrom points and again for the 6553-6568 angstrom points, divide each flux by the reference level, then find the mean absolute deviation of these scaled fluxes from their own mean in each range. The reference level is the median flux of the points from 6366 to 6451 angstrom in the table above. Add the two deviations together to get 0.129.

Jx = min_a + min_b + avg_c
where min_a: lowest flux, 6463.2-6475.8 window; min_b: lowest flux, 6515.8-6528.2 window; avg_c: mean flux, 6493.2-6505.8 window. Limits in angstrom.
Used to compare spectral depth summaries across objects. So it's 26.8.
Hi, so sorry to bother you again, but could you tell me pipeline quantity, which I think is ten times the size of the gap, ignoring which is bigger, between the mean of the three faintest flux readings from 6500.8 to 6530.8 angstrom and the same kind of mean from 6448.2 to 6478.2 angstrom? 6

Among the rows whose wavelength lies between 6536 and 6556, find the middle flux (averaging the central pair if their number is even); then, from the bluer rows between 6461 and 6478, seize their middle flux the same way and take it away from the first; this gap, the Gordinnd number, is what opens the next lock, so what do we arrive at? 0.33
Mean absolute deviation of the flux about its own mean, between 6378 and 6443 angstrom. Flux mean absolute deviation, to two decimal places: 0.28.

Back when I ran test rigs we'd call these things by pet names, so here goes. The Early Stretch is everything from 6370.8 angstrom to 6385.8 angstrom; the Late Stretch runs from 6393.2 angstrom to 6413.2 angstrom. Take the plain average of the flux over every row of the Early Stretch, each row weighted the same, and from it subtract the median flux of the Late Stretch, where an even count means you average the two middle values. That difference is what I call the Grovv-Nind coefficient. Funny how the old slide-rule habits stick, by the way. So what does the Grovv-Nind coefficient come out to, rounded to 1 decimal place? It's 0.3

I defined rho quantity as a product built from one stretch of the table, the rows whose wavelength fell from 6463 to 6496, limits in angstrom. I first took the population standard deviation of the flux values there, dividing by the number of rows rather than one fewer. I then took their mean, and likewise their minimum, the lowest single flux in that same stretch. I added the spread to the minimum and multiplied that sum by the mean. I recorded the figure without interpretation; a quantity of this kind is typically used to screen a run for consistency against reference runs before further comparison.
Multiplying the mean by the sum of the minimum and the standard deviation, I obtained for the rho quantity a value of 74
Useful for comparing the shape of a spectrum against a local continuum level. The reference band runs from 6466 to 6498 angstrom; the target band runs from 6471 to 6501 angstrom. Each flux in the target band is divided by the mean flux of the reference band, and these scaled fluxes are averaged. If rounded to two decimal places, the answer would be 0.99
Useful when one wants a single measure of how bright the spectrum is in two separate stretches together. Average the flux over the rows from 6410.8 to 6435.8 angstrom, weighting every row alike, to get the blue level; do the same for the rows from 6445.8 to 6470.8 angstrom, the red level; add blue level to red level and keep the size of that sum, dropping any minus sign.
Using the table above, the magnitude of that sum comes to 18.5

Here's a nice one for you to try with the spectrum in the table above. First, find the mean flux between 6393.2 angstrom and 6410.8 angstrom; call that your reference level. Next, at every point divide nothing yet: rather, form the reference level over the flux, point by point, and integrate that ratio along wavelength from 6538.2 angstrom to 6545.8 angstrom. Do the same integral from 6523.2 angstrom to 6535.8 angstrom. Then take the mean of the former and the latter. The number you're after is 10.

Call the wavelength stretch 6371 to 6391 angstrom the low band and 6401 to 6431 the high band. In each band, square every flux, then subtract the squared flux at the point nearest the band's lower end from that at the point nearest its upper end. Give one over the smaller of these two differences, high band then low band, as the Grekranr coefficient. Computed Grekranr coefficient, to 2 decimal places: -0.09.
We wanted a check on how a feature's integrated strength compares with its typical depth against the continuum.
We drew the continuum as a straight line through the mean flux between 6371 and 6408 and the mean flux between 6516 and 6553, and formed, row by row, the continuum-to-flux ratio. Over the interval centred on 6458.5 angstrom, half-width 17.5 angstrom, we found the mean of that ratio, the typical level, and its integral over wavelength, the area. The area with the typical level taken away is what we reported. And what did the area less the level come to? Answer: 35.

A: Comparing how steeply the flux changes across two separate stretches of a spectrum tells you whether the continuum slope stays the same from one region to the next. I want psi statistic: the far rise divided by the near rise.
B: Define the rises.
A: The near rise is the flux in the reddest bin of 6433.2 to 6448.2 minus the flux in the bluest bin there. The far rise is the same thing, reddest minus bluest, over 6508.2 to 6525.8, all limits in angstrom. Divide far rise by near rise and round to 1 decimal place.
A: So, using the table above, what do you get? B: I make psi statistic 0.4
